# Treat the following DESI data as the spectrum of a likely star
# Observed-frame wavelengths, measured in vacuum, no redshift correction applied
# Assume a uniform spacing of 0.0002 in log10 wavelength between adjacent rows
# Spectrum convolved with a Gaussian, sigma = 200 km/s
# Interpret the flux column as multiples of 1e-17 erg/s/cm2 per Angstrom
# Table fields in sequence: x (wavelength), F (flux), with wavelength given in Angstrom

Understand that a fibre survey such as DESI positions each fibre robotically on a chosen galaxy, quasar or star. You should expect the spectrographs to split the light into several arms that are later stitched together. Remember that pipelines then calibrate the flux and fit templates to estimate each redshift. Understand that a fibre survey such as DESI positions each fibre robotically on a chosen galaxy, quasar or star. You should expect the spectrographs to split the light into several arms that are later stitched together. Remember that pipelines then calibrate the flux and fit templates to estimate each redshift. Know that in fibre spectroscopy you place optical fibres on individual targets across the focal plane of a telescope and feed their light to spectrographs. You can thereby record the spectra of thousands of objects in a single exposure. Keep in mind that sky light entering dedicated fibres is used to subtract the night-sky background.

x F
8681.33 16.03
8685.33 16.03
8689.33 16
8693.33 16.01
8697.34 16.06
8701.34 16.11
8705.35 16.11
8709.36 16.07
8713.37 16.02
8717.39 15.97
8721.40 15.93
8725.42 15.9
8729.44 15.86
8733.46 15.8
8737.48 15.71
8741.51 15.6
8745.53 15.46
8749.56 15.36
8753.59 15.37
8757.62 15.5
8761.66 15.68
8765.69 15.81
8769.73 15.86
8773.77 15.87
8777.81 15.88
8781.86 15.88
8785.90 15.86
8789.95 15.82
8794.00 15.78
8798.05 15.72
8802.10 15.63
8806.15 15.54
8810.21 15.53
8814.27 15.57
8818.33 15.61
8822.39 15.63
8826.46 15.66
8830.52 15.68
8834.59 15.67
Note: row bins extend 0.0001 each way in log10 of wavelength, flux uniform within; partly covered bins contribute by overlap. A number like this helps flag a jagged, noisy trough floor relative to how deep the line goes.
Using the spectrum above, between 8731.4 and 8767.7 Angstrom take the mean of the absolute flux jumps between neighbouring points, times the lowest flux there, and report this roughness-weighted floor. 1.7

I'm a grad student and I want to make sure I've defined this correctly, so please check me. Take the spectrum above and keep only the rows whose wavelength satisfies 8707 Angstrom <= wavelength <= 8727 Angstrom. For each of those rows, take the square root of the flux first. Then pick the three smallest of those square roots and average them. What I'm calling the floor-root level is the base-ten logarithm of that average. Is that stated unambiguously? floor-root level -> 0.601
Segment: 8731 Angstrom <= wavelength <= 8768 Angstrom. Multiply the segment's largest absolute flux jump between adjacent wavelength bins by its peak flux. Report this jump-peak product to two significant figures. 2.8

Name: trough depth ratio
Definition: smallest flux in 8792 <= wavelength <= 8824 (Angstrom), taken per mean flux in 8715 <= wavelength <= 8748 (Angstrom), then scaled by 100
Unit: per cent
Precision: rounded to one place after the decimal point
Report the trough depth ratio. 98.4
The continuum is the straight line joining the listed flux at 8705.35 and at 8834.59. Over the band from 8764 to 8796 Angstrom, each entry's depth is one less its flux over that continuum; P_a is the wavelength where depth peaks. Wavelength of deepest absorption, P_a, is 8765.69 Angstrom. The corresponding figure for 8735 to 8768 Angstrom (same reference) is 8749.56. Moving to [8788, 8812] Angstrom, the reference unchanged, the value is 8806.15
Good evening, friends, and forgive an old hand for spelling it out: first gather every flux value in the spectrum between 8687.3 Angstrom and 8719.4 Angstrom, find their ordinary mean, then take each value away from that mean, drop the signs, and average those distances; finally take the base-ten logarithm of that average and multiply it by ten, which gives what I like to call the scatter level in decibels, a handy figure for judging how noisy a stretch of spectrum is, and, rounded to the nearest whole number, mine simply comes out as -14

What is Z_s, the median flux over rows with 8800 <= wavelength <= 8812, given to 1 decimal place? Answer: 15.5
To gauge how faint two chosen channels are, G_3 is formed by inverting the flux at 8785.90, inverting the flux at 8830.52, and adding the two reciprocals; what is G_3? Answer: 0.127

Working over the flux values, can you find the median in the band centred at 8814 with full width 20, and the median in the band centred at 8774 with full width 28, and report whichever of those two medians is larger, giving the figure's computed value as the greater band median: 15.86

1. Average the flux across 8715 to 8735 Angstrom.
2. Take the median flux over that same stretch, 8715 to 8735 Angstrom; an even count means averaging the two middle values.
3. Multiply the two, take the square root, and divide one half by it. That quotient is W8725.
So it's 0.0315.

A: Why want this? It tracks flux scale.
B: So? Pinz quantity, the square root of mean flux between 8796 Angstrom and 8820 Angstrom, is 3.95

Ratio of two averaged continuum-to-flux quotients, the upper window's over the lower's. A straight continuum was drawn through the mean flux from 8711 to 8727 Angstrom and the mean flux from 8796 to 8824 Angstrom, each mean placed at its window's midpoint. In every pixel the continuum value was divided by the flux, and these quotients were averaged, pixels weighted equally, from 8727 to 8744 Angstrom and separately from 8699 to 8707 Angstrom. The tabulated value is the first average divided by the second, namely 1.02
